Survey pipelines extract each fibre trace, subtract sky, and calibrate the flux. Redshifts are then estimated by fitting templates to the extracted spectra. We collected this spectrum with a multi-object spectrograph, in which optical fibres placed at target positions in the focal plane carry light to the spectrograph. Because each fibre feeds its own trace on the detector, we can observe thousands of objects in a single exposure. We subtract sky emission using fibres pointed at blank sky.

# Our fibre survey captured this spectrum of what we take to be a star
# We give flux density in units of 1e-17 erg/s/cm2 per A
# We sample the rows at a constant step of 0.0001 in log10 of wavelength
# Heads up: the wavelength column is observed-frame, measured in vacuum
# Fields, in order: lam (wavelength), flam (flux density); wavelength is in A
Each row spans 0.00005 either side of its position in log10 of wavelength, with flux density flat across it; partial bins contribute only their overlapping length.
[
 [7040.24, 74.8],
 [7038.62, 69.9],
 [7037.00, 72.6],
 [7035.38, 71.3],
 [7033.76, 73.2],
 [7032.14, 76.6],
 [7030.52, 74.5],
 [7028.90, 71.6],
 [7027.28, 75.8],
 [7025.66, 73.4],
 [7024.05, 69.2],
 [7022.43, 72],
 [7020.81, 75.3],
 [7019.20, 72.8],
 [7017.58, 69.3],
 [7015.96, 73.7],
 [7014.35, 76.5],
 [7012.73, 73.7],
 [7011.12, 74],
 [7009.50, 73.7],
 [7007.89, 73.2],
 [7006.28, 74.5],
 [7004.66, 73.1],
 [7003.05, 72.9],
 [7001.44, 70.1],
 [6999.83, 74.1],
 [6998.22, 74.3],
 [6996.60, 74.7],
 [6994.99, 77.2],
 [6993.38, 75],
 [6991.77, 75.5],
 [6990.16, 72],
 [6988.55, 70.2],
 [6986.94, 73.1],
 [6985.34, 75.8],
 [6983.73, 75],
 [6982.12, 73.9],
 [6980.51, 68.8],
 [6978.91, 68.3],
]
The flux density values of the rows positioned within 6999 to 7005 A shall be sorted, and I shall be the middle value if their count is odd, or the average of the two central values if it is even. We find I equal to 73.0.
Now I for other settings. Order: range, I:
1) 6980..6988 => 73.9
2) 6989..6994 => 75.0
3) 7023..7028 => 73.4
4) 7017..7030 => 72.4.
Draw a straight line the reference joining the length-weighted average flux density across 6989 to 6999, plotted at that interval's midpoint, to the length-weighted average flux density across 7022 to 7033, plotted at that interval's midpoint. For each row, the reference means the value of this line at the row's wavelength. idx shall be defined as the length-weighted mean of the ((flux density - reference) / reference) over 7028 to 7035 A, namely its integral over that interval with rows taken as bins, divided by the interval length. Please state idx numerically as 0.0089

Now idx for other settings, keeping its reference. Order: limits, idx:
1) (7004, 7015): 0.0012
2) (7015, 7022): -0.0114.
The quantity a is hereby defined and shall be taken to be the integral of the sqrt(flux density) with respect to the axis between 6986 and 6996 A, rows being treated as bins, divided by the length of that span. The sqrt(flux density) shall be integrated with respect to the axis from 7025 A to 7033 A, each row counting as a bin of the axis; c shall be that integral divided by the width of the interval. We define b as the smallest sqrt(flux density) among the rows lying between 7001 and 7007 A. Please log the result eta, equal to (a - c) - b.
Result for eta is -8.39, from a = 8.60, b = 8.37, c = 8.62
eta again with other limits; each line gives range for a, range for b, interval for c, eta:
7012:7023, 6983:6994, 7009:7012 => -8.41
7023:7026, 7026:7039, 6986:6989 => -8.43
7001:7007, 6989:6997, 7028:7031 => -8.49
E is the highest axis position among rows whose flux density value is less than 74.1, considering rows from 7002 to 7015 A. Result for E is 7012.73 A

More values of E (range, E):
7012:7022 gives 7019.20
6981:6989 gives 6988.55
